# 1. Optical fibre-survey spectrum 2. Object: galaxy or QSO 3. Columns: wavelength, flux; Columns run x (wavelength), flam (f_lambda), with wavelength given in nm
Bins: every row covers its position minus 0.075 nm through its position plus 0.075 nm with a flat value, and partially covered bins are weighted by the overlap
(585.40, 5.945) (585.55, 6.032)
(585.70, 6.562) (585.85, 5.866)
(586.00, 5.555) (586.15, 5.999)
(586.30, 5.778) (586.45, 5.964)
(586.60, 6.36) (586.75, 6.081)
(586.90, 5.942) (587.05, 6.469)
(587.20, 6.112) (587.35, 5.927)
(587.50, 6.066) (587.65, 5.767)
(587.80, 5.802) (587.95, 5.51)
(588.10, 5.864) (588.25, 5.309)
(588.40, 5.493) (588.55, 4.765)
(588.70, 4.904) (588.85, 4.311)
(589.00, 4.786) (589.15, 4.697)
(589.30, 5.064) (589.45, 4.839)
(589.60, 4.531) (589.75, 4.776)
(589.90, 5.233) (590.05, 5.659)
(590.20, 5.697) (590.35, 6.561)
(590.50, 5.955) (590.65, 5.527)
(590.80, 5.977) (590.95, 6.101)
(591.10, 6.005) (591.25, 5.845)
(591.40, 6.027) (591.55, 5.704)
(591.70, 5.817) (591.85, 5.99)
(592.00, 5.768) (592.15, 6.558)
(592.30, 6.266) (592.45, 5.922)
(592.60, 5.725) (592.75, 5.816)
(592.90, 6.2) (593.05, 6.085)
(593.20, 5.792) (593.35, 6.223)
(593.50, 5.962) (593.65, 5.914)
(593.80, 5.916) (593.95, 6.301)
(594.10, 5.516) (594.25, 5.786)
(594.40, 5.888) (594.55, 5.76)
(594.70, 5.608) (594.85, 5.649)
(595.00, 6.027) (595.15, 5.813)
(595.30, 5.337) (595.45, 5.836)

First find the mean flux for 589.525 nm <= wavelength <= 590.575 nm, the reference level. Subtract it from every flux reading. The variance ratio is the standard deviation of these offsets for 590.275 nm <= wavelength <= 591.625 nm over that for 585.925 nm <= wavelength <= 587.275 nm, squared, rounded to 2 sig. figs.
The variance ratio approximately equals 1.1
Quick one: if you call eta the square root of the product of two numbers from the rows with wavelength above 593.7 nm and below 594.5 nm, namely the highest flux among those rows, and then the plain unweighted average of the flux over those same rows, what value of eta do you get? 6.09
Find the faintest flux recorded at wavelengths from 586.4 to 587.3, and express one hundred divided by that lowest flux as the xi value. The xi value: 16.8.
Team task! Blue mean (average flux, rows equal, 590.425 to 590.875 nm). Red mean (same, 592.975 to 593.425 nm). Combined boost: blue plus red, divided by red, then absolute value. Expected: 1.96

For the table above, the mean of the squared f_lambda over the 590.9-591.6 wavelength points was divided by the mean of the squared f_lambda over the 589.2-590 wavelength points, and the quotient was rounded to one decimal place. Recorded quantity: 1.5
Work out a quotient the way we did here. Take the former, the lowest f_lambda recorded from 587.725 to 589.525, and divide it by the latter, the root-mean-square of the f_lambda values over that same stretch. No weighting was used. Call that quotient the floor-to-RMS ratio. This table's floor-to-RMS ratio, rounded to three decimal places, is 0.840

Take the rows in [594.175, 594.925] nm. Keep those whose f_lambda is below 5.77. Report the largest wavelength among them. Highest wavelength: 594.85 nm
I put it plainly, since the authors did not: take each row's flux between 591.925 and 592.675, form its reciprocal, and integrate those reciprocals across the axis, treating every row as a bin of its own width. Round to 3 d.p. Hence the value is 0.124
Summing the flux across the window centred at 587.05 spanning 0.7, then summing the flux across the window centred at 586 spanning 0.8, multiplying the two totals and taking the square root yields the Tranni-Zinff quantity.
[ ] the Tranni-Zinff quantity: 30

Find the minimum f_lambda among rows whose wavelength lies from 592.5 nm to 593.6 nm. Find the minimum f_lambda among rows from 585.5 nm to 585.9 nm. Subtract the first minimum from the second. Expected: 0.14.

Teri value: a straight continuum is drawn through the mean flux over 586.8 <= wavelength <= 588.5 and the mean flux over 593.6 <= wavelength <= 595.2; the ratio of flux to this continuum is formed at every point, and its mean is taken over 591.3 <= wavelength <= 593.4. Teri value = 1.03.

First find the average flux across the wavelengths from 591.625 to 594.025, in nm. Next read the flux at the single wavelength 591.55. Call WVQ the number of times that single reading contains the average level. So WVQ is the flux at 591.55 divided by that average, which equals 0.95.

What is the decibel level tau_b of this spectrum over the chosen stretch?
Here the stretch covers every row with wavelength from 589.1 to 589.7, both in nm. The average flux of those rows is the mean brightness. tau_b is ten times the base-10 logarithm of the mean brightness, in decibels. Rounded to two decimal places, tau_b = 6.80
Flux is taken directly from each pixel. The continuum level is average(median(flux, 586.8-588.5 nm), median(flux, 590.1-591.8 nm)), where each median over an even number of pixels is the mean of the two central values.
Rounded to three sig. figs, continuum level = 5.91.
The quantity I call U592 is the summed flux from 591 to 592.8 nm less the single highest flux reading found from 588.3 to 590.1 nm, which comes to 65.8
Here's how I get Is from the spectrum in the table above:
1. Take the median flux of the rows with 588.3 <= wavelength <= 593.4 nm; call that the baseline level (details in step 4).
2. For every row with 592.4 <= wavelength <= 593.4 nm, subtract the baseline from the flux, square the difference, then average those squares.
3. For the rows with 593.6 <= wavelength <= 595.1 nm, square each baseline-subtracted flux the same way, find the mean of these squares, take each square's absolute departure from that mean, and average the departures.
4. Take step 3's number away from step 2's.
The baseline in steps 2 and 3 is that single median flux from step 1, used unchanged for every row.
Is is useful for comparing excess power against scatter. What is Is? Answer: 0.02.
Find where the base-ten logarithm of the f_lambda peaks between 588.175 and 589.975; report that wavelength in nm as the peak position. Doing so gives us 588.40 nm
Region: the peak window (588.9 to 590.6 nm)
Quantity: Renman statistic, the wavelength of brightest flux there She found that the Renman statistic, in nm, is 590.35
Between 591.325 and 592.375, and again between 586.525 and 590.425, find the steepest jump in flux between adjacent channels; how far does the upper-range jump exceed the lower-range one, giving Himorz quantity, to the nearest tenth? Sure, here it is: -0.1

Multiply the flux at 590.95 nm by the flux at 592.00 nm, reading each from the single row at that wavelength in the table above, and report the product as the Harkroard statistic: 35.2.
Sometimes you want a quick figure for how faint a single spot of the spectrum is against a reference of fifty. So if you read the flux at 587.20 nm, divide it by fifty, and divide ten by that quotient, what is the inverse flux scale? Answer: 82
